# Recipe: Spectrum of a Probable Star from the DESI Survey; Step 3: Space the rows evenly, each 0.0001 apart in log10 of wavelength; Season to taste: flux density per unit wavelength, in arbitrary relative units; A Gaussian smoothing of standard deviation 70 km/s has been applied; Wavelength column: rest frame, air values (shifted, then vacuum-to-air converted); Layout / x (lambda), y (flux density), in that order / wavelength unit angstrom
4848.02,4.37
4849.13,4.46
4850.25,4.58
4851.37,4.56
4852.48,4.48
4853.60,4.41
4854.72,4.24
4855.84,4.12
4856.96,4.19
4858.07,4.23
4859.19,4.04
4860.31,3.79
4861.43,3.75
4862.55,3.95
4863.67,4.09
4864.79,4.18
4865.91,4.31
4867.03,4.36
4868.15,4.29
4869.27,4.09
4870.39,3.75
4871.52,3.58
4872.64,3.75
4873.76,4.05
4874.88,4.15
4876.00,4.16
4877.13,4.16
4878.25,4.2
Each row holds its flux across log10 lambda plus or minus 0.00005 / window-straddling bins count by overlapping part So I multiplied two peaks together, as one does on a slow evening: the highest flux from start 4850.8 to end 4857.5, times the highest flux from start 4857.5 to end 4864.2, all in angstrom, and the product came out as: 19.3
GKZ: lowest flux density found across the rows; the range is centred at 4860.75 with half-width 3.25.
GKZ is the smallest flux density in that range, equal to 3.75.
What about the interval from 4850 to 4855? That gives 4.24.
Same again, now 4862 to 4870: 3.95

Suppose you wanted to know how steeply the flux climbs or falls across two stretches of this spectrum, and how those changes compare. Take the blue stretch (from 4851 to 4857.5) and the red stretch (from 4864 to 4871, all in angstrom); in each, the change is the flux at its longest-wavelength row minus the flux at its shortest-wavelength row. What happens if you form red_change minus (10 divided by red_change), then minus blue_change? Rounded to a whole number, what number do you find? 23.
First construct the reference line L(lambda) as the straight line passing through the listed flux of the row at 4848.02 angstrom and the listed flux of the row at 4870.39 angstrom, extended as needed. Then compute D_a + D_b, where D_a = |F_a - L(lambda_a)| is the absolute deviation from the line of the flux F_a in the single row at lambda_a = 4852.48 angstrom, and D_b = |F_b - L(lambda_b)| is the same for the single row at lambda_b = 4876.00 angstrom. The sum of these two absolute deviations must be 0.8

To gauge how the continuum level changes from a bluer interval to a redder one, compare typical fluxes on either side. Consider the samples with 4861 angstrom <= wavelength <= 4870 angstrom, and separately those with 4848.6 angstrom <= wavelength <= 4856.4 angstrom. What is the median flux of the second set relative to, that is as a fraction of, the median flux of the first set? 1.079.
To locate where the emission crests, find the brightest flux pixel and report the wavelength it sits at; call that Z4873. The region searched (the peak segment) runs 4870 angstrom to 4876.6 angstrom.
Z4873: 4876.00 angstrom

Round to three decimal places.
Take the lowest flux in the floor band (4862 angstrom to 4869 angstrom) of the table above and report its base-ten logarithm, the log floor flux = 0.597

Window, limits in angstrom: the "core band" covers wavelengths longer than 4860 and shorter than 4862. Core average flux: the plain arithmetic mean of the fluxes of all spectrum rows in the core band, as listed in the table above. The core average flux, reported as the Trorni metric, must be 3.8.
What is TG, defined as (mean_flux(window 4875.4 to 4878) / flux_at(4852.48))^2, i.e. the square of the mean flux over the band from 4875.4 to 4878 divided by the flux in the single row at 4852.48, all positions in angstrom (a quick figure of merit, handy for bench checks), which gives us 0.86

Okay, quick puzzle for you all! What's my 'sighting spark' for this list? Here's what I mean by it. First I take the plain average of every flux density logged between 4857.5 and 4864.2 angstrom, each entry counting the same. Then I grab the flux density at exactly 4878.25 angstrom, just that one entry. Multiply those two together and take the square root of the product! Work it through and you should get 4.09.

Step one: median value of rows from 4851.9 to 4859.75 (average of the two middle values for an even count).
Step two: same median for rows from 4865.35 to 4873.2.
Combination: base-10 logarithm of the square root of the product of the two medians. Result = 0.619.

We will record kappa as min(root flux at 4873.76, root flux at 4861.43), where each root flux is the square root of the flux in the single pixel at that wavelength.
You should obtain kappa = 1.94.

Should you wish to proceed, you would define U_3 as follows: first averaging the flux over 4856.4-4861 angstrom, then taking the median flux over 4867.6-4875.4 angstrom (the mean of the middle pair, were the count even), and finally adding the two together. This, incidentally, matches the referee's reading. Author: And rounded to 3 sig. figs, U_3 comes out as 8.11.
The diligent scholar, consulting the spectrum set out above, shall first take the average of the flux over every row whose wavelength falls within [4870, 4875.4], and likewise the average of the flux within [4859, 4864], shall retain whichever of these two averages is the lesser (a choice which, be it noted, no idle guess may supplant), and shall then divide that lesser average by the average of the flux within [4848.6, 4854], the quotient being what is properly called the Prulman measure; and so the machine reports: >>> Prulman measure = 0.857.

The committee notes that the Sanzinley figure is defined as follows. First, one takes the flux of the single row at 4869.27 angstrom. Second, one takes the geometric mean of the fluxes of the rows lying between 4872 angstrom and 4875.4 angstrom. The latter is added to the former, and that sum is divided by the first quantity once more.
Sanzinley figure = 1.97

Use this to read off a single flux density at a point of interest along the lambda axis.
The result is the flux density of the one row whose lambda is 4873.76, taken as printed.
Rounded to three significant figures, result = 4.05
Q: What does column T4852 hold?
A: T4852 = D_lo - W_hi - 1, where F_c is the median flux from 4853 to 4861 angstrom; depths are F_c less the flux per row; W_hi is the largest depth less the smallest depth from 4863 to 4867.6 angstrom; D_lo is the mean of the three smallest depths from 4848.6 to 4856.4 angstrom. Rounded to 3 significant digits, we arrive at -1.62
